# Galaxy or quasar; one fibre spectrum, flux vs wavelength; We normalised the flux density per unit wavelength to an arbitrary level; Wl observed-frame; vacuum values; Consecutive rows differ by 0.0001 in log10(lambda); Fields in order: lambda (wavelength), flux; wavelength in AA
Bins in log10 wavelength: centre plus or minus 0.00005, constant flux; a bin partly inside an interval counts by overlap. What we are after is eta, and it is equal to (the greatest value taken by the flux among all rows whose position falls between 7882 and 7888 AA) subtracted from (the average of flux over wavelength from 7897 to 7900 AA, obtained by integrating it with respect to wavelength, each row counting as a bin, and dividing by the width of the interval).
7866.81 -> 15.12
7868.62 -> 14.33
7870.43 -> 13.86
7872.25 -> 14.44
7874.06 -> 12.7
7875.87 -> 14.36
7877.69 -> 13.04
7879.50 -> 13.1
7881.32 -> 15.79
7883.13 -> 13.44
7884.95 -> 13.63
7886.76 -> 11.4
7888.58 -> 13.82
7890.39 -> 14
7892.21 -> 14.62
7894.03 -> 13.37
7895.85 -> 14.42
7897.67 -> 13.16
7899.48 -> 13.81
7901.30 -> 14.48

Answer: -0.1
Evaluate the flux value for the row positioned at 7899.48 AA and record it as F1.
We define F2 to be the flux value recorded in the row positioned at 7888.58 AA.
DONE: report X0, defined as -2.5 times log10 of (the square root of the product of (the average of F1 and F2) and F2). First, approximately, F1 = 13.81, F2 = 13.82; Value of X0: -2.85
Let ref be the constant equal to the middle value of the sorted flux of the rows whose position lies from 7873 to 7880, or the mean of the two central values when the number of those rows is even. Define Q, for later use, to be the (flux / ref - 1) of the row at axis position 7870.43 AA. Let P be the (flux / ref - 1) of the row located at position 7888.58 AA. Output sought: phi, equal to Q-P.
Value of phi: 0.003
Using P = 0.06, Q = 0.060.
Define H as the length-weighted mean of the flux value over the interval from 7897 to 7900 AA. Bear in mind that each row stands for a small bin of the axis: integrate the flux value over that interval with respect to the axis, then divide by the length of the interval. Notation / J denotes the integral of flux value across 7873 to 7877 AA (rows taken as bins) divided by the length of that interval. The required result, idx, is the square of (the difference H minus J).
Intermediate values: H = 13.5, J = 13.5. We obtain 0.0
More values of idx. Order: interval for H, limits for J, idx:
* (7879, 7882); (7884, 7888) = 3.5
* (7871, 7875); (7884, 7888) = 0.9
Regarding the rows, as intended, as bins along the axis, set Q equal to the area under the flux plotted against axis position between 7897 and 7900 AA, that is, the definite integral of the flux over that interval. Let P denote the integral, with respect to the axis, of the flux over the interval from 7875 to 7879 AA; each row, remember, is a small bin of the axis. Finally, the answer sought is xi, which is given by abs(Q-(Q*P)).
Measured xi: 2168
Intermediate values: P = 55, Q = 41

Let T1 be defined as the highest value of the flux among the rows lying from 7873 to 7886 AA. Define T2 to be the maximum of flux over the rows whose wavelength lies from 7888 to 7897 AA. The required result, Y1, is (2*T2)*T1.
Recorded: 462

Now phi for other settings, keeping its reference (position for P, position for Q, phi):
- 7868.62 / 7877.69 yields -0.099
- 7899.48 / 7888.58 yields 0.001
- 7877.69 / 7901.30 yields 0.110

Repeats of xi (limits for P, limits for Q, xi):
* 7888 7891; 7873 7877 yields 2211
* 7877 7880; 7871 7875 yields 2081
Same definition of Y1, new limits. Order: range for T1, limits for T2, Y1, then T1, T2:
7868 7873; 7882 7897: 422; 14.44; 14.62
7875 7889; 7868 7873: 456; 15.79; 14.44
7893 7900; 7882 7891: 404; 14.42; 14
